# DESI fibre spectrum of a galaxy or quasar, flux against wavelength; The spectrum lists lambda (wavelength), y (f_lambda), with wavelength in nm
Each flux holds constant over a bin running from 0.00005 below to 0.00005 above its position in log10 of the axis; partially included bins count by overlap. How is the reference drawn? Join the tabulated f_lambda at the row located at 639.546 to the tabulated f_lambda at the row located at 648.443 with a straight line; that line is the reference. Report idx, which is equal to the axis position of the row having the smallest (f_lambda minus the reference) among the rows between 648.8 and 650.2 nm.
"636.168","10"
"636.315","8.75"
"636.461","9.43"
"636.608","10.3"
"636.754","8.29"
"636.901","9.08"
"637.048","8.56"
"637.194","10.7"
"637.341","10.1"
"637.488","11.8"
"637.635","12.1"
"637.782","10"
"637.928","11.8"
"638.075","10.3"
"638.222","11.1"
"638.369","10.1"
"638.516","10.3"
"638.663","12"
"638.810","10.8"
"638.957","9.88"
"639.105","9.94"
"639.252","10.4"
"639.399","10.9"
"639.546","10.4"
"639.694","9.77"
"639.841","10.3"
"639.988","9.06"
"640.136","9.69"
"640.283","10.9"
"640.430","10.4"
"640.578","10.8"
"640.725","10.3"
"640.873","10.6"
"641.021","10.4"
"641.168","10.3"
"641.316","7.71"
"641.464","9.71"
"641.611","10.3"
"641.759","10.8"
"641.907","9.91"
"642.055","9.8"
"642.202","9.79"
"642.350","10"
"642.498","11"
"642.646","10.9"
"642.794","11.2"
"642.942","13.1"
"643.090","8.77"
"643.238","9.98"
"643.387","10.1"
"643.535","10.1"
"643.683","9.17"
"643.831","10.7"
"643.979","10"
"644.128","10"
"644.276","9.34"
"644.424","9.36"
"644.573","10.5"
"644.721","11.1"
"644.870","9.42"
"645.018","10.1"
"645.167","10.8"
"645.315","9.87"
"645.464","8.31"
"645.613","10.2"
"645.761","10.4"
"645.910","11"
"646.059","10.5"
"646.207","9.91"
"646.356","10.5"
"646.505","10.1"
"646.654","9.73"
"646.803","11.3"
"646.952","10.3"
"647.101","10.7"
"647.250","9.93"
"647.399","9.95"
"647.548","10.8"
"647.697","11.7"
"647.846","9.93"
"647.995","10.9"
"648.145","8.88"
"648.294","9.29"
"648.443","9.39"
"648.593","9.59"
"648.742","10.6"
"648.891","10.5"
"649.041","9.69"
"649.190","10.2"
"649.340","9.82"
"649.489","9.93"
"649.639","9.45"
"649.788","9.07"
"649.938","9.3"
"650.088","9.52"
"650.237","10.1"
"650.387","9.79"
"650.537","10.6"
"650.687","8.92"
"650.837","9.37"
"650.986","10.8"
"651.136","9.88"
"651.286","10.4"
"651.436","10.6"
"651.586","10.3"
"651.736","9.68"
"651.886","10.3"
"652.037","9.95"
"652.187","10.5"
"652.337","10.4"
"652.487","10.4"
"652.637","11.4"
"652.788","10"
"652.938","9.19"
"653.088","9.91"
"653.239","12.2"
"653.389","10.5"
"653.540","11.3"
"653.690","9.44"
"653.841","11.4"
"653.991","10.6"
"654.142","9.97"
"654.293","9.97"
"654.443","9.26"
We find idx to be 649.788 nm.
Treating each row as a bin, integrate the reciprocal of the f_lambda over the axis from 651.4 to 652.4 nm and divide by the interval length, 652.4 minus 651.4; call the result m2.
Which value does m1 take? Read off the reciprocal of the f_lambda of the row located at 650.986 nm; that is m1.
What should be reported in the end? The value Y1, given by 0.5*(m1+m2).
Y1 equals 0.095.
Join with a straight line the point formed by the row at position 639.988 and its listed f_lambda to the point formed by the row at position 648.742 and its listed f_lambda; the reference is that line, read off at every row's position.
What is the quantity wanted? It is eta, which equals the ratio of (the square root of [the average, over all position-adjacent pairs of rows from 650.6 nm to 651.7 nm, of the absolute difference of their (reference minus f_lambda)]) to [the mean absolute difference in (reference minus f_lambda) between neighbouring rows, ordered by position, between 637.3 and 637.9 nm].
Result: 0.58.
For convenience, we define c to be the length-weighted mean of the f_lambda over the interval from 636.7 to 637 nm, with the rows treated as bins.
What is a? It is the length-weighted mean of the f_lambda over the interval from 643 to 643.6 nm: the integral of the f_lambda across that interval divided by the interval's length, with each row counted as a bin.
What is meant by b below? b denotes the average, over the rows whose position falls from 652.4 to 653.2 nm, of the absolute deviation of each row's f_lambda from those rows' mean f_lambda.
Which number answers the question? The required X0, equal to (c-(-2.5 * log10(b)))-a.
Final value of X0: -1.7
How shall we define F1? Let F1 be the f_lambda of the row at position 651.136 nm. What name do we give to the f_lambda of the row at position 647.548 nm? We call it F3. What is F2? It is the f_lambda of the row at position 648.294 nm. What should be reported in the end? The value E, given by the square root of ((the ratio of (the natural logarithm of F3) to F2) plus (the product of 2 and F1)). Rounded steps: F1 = 9.88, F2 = 9.29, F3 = 10.8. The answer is 4.47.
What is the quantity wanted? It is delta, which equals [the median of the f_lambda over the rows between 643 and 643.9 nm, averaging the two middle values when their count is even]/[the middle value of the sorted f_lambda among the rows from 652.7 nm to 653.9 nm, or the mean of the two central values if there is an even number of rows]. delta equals 0.98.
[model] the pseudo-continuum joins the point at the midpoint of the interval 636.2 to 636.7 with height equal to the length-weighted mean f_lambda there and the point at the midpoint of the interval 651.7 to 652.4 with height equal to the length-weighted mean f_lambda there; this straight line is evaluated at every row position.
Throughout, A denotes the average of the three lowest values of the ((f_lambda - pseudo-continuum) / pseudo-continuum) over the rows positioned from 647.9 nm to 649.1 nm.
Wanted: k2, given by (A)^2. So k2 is 0.007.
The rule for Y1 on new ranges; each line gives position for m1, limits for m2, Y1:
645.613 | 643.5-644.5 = 0.100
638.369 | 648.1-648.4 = 0.104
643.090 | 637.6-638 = 0.102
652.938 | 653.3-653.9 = 0.102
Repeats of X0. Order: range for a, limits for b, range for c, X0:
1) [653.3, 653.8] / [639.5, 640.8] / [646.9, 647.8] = -0.8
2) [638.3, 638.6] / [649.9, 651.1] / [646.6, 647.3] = -0.5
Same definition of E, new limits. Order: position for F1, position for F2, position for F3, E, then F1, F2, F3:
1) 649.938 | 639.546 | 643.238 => 4.34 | 9.3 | 10.4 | 9.98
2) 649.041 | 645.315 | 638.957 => 4.43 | 9.69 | 9.87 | 9.88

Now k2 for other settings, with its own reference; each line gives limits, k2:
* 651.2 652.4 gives 0.000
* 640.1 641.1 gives 0.002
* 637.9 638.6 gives 0.005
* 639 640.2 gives 0.000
